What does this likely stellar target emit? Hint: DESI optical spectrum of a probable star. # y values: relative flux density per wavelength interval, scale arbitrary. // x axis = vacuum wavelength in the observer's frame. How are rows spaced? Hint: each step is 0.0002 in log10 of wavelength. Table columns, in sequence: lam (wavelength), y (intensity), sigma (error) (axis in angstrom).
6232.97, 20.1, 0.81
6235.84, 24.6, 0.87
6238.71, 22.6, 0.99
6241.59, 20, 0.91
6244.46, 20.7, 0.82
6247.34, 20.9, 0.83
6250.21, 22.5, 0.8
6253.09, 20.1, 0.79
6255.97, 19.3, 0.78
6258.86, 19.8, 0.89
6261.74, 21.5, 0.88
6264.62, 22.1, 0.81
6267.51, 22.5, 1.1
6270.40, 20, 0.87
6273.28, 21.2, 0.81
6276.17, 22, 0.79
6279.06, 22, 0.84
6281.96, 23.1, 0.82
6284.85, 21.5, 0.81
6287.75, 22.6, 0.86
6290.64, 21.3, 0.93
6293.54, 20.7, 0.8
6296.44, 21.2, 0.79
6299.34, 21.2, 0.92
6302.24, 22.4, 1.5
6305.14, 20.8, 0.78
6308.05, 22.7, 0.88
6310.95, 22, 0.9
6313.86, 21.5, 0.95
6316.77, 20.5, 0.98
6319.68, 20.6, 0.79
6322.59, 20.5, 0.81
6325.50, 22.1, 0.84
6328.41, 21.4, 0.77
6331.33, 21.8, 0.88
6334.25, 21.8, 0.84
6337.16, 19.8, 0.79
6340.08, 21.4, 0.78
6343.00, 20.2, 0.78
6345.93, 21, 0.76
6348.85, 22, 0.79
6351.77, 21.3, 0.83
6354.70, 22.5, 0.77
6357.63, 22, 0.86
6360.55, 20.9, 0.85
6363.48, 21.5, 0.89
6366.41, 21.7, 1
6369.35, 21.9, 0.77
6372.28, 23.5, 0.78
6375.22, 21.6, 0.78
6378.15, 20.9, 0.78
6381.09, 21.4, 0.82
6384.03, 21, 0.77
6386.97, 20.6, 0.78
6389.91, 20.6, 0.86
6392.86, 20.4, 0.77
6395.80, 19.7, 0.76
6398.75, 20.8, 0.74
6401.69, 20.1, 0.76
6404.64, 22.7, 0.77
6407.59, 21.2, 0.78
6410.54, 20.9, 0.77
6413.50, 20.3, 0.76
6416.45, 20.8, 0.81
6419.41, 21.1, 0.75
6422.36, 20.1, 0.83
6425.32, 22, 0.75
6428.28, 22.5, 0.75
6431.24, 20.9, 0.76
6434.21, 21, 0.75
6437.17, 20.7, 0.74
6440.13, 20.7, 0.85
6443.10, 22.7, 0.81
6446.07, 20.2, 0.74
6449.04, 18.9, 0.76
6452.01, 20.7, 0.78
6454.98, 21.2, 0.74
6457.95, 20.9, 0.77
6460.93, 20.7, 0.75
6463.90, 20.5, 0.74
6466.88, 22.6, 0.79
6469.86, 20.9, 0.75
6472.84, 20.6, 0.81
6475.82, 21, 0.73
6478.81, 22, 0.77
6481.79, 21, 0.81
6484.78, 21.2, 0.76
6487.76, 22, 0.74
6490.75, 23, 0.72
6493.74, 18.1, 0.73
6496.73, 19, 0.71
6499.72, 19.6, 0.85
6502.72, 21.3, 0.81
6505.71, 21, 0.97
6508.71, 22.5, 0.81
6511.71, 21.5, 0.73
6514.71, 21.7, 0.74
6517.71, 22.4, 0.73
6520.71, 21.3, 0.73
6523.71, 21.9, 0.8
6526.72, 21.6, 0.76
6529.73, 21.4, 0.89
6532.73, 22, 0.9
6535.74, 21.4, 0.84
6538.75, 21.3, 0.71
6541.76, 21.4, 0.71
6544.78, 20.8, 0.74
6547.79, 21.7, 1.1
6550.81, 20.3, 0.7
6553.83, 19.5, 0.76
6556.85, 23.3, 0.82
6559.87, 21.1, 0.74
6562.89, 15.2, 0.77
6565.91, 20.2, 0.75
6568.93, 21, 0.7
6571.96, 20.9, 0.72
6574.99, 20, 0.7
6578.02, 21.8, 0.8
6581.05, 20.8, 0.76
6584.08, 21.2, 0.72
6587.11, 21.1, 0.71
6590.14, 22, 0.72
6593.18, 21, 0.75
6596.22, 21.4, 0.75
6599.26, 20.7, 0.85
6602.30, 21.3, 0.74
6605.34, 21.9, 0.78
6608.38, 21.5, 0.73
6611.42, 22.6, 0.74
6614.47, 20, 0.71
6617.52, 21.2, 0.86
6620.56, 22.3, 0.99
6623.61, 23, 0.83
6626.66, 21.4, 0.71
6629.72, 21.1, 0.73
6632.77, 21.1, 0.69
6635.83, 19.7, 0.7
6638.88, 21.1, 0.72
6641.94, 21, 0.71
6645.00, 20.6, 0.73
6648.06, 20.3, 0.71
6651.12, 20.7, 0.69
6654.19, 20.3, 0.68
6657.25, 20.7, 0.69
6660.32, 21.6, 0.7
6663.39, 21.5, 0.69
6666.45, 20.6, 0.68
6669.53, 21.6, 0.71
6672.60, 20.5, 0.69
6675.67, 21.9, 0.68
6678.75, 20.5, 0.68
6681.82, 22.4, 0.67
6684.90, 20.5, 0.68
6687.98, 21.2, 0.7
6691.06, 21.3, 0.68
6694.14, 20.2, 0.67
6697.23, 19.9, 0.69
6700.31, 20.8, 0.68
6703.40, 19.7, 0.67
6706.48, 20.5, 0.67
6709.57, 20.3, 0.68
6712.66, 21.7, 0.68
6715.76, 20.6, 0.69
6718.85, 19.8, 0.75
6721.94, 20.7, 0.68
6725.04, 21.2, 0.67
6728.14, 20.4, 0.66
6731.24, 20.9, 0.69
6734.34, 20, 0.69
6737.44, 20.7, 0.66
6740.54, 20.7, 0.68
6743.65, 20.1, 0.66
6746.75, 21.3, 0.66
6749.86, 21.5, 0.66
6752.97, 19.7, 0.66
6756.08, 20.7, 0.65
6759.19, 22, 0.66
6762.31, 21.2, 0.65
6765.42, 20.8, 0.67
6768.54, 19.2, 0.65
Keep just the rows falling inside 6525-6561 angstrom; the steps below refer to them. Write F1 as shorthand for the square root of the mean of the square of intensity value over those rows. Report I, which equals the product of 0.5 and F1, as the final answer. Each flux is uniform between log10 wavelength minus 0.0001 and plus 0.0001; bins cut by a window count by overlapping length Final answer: 10.7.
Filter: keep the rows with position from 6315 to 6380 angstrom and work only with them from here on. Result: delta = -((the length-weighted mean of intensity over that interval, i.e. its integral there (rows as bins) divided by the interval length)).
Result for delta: -21.4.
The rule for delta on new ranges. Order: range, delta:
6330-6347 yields -21.0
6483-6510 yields -20.8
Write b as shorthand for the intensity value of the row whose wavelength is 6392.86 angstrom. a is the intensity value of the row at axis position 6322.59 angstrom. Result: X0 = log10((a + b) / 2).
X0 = 1.31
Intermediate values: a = 20.5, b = 20.4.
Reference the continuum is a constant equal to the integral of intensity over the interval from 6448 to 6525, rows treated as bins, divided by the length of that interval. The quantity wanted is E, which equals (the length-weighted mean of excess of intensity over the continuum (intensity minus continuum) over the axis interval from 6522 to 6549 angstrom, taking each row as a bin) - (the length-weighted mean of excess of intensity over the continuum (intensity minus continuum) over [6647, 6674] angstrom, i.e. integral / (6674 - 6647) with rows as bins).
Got 0.62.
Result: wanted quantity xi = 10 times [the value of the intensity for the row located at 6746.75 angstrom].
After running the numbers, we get 213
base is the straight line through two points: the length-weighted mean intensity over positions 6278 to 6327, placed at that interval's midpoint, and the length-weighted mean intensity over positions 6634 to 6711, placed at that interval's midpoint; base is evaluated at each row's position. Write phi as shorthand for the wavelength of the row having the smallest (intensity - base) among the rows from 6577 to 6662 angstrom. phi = 6635.83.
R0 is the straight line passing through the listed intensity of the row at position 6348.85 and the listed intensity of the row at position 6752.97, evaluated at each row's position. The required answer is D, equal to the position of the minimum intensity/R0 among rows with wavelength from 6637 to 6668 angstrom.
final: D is 6648.06 angstrom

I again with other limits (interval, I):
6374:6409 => 10.5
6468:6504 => 10.4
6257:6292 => 10.8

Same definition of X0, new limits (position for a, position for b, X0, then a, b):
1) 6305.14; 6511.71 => 1.33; 20.8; 21.5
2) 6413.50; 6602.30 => 1.32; 20.3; 21.3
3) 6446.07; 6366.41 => 1.32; 20.2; 21.7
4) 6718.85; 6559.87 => 1.31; 19.8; 21.1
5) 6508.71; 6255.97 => 1.32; 22.5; 19.3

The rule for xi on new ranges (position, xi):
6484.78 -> 212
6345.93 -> 210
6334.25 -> 218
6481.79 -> 210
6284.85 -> 215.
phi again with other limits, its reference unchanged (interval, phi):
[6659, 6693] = 6672.60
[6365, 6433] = 6395.80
